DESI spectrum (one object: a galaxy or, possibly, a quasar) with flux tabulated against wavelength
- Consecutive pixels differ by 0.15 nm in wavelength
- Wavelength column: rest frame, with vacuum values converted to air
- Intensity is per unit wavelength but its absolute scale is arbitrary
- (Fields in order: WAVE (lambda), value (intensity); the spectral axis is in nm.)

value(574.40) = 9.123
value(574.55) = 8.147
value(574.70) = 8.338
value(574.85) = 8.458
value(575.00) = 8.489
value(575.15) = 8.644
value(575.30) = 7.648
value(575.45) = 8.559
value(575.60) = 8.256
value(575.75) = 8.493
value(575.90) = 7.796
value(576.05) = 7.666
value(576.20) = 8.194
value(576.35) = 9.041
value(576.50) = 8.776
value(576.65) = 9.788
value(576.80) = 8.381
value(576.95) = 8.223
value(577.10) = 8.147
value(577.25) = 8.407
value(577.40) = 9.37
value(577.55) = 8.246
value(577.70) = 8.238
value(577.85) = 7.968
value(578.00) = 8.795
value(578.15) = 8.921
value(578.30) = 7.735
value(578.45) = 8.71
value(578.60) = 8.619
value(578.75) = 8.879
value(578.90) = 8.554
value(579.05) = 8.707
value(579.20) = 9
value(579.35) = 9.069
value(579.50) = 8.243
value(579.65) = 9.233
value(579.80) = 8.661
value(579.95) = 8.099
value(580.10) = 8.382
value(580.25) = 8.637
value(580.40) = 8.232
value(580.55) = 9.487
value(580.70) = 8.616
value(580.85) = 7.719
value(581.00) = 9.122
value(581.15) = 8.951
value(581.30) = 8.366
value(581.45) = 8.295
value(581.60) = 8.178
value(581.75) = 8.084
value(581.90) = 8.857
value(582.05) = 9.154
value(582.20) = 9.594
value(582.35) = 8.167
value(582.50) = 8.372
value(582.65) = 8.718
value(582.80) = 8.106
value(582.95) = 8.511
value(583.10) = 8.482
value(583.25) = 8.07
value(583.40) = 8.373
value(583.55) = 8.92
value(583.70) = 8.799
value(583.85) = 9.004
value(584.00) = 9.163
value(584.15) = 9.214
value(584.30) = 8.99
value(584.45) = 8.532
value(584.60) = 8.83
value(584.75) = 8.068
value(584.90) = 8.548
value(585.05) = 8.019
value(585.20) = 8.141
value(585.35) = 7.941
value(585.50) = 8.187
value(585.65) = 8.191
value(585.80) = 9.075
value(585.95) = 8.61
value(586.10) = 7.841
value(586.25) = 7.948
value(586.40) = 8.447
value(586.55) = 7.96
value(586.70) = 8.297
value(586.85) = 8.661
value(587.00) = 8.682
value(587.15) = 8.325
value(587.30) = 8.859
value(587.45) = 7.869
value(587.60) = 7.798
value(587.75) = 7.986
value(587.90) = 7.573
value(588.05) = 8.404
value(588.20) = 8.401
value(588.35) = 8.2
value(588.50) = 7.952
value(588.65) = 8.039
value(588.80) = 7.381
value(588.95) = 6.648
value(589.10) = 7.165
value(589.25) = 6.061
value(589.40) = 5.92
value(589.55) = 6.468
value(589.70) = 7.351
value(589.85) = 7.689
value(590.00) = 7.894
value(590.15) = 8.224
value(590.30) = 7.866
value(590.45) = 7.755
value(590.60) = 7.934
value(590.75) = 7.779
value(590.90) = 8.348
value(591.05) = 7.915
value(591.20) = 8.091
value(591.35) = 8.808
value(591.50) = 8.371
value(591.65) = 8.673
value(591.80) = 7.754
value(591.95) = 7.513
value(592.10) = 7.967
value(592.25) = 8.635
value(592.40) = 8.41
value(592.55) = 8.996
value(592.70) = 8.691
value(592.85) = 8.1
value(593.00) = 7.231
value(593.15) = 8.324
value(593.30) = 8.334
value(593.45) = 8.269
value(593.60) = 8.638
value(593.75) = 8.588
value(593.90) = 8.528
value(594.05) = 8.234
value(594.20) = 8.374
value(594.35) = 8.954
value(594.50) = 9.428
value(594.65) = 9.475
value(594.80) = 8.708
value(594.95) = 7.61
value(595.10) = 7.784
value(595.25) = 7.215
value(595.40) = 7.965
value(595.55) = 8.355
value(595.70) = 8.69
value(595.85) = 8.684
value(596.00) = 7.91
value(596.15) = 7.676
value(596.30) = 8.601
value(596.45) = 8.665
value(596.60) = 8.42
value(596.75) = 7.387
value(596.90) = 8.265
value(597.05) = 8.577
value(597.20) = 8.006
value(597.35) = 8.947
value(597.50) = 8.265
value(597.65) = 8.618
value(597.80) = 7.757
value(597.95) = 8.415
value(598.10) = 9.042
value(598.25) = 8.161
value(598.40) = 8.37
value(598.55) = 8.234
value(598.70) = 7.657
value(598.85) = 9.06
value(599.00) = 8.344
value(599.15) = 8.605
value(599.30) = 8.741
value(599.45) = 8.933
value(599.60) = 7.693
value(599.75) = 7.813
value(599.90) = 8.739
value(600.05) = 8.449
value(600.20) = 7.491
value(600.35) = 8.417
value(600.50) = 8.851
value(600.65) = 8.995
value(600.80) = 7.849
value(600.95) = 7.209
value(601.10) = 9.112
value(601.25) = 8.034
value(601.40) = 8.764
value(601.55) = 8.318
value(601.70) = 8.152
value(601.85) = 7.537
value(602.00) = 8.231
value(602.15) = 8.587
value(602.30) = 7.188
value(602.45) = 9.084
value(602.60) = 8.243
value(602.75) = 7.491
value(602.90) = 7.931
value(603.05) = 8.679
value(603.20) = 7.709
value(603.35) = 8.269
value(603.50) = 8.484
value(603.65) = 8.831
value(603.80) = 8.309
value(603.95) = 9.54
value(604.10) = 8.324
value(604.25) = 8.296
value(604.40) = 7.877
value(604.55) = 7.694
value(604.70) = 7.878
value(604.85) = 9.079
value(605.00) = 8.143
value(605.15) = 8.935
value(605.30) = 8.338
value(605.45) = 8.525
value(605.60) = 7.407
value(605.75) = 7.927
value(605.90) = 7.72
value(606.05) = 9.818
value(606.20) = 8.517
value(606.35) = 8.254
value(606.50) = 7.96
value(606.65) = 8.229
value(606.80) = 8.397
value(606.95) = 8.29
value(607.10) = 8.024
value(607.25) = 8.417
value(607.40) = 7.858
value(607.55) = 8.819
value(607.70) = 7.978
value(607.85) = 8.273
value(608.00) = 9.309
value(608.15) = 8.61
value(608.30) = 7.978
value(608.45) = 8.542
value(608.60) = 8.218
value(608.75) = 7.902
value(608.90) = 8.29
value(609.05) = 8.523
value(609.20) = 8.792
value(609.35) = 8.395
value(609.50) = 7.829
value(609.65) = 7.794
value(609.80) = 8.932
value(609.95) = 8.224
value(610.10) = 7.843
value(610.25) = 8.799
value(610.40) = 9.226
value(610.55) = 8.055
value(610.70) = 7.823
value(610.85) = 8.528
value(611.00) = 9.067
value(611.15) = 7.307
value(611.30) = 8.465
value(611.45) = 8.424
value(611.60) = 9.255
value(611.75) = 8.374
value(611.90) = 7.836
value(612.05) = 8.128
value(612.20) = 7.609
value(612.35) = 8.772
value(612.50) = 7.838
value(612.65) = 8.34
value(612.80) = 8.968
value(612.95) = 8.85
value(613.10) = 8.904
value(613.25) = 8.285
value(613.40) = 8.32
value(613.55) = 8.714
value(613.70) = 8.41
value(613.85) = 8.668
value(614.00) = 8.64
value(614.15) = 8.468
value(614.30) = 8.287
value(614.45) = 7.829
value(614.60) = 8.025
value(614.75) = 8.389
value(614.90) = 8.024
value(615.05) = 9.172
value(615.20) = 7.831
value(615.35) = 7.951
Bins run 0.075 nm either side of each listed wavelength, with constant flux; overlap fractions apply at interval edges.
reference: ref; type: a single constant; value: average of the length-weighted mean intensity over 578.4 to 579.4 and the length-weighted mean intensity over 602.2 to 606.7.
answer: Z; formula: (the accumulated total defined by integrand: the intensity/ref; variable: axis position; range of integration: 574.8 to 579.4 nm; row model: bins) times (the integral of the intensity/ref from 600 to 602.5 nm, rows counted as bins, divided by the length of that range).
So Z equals 4.4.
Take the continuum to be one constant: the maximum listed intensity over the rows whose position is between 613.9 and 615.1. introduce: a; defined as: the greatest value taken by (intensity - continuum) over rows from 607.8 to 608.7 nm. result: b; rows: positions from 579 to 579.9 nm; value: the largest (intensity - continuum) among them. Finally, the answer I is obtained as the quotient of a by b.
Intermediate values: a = 0.1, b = 0.1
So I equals 2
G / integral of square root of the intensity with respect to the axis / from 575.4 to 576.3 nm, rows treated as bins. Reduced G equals 2.57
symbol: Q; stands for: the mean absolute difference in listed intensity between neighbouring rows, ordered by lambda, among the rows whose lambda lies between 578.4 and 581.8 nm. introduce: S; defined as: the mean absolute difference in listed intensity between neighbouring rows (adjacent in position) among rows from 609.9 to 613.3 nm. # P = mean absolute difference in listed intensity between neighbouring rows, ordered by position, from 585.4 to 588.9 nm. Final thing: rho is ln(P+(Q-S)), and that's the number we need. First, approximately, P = 0.39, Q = 0.479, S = 0.66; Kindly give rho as -1.56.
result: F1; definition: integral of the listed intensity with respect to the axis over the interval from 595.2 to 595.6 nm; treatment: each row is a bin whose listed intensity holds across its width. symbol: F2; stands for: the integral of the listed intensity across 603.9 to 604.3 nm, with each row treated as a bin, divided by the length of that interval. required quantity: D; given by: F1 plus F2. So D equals 11.8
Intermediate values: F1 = 3.1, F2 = 8.70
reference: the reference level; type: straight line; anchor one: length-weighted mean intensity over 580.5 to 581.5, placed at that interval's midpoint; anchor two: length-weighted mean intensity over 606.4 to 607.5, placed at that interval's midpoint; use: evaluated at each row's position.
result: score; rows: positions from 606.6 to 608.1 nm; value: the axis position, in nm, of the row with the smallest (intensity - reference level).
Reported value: 607.40 nm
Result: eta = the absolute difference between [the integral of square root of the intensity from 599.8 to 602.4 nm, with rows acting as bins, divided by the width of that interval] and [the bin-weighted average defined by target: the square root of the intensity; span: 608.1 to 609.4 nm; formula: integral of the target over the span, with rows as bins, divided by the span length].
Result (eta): 0.022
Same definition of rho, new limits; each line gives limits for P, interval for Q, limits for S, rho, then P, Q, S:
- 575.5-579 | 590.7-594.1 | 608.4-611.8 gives -1.04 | 0.54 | 0.429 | 0.61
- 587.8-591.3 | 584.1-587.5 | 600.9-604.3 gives -3.32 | 0.40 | 0.415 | 0.78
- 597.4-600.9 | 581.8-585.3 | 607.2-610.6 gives -0.92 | 0.60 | 0.383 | 0.59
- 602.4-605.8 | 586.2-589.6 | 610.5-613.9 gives -0.71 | 0.64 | 0.424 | 0.57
